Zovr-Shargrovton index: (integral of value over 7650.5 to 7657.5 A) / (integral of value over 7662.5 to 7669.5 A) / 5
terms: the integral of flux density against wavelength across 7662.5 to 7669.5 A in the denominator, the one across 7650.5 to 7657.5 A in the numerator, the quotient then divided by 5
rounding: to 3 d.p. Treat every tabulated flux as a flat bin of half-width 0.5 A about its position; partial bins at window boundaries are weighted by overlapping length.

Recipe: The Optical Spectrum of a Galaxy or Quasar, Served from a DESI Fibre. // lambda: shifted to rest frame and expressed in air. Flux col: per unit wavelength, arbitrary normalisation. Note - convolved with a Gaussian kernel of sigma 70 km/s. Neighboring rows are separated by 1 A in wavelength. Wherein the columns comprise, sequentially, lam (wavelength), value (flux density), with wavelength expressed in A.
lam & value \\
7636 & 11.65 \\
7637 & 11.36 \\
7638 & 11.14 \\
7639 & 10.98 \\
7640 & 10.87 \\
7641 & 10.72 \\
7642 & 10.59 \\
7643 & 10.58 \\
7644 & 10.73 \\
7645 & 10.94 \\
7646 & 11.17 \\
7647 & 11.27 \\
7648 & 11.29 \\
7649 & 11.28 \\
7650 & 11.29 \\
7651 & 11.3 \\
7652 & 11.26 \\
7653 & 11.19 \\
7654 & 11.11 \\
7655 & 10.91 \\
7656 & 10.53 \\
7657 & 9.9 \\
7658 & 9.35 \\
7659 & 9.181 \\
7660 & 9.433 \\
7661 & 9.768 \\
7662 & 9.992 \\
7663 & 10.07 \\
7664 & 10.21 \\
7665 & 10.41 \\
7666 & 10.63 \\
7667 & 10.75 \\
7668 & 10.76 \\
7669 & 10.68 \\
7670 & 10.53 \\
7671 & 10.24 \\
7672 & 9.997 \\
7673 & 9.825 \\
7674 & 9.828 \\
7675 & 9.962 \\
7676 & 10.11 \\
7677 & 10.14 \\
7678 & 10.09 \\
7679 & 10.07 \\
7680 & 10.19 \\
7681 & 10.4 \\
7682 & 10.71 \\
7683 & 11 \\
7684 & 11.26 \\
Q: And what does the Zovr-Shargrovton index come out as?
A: 0.207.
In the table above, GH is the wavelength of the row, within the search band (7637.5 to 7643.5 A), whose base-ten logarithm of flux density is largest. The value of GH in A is 7638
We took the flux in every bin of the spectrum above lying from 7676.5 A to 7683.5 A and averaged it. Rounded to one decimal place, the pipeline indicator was 10.4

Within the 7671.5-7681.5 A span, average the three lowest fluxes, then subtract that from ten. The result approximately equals 0.1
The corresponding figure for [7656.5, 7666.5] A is 0.7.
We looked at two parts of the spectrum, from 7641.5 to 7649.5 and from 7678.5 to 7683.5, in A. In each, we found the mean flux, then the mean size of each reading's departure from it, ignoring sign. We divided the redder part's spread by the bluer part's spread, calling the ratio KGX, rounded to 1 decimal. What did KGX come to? 1.1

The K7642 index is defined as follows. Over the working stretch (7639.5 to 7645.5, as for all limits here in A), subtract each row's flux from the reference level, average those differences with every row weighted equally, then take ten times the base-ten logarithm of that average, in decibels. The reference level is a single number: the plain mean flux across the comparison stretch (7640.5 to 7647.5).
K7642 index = -9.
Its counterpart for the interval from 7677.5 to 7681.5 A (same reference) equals -2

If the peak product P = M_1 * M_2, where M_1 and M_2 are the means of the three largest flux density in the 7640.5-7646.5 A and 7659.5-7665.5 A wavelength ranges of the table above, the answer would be 112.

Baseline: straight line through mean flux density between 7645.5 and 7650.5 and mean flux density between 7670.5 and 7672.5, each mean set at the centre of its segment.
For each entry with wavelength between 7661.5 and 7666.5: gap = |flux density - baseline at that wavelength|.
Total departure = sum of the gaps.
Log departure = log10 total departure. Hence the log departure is 0.20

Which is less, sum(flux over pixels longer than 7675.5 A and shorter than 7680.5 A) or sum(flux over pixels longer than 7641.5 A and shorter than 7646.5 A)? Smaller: 50.6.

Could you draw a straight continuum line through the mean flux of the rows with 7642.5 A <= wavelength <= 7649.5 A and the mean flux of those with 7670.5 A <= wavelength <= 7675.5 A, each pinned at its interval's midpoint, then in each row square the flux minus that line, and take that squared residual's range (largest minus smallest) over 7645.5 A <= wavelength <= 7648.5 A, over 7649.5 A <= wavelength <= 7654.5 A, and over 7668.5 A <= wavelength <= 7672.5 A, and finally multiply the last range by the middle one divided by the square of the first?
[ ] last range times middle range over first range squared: 2.2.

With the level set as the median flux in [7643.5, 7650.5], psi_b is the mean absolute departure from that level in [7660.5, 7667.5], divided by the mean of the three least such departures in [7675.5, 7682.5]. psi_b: 1.2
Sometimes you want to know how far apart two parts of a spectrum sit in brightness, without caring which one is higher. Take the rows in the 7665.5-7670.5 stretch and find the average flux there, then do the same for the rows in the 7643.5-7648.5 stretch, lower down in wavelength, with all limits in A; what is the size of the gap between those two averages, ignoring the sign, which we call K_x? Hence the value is 0.41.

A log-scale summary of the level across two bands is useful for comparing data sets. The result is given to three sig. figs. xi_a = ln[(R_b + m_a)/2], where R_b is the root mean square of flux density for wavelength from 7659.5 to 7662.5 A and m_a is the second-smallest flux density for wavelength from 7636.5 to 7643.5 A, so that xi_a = 2.32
